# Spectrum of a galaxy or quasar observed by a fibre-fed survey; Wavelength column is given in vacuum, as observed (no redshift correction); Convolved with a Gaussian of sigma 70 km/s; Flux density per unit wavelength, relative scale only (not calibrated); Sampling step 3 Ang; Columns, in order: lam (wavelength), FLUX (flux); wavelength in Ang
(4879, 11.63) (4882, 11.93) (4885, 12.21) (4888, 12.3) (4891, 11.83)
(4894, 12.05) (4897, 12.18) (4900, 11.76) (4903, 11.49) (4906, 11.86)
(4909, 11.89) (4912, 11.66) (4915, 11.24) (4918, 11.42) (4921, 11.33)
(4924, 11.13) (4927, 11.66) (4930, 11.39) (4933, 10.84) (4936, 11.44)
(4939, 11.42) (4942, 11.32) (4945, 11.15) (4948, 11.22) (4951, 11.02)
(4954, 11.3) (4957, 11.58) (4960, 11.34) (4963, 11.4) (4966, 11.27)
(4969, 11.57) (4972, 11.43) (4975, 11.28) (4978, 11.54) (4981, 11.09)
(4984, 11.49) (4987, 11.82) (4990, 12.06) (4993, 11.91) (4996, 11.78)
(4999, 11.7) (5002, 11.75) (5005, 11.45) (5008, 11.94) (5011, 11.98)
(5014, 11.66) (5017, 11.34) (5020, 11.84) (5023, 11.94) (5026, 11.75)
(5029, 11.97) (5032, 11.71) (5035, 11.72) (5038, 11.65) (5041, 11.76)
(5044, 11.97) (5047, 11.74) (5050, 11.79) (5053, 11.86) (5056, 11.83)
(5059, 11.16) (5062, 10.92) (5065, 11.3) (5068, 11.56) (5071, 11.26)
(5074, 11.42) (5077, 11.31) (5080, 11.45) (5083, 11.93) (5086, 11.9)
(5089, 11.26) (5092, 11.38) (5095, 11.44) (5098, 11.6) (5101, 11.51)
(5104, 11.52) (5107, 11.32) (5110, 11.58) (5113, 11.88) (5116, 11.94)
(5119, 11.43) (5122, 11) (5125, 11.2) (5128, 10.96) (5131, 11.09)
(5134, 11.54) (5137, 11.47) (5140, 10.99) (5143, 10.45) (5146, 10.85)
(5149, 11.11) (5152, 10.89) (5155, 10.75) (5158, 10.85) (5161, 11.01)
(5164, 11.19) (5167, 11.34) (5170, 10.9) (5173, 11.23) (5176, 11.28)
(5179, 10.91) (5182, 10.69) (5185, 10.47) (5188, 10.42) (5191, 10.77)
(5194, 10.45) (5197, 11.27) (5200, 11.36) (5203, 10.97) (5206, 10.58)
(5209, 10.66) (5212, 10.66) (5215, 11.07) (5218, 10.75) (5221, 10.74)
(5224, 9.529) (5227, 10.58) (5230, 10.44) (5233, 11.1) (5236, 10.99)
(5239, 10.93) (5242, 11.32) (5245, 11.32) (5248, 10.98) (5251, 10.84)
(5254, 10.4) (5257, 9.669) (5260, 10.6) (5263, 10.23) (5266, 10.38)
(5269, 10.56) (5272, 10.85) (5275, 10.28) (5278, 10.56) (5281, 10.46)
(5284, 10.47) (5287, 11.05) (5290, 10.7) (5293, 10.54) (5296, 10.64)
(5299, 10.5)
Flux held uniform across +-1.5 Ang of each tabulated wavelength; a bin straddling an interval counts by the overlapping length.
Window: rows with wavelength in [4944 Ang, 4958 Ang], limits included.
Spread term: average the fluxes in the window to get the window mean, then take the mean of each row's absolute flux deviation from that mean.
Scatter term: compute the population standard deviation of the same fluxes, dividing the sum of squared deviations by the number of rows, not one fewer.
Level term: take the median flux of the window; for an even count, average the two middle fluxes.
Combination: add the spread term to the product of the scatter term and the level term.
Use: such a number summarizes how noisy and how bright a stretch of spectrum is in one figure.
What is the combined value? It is 2.25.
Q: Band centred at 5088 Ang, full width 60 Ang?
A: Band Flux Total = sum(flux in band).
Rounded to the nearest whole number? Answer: 230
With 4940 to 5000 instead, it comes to 229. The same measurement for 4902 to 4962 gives 228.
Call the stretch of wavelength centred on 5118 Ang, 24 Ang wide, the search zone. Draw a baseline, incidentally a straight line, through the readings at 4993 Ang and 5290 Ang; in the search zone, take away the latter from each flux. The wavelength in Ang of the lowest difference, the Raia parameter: 5128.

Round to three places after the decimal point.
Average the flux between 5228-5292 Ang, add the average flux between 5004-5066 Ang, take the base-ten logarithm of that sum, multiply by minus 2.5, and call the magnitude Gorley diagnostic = -3.373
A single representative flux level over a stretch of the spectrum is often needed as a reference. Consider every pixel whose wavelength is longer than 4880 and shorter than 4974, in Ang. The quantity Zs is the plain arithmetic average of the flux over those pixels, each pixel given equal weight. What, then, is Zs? 11.5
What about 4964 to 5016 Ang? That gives 11.6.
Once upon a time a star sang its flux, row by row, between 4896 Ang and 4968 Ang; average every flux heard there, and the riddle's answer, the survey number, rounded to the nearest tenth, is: 11.4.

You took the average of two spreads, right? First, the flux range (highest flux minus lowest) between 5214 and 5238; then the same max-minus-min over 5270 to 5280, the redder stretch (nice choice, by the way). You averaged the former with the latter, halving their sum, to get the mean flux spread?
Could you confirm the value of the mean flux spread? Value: 1.1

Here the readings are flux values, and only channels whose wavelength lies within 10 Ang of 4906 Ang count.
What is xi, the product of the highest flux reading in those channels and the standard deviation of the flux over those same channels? 3.41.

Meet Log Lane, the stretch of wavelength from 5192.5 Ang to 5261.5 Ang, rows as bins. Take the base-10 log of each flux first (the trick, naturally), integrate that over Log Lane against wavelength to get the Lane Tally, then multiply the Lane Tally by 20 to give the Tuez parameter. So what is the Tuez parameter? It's 1423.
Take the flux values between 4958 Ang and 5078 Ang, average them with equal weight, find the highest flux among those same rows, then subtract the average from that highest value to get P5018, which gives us 0.45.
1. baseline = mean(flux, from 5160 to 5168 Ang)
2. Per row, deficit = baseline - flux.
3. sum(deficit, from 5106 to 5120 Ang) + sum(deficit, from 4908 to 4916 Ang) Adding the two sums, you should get -3.5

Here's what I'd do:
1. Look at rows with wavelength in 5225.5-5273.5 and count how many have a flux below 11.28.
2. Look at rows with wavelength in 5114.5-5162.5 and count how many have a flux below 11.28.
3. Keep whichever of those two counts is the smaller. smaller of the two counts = 12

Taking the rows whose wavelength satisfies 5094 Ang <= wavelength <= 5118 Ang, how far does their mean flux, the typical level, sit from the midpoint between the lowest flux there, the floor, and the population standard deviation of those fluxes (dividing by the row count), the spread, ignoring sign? 5.84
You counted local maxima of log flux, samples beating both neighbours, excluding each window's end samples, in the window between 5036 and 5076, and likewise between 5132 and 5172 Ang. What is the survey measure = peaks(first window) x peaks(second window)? 6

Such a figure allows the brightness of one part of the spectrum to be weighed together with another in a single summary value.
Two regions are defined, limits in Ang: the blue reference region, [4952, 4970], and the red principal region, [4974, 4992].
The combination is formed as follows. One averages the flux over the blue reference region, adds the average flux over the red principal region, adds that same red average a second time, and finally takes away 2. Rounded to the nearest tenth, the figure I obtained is 32.5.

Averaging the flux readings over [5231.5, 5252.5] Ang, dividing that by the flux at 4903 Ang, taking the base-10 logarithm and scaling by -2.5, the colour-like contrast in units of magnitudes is 0.04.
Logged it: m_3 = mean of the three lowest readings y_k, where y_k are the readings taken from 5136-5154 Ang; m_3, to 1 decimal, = 10.7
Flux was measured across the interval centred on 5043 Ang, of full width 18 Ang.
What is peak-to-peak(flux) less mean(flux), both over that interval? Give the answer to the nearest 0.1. -11.5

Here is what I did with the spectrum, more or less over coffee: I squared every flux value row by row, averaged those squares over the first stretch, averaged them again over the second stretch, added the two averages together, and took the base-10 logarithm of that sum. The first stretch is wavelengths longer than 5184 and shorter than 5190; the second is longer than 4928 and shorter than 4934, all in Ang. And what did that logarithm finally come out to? 2.37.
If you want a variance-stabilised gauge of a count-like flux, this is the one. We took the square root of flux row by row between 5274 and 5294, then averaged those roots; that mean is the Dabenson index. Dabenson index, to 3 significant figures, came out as 3.25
